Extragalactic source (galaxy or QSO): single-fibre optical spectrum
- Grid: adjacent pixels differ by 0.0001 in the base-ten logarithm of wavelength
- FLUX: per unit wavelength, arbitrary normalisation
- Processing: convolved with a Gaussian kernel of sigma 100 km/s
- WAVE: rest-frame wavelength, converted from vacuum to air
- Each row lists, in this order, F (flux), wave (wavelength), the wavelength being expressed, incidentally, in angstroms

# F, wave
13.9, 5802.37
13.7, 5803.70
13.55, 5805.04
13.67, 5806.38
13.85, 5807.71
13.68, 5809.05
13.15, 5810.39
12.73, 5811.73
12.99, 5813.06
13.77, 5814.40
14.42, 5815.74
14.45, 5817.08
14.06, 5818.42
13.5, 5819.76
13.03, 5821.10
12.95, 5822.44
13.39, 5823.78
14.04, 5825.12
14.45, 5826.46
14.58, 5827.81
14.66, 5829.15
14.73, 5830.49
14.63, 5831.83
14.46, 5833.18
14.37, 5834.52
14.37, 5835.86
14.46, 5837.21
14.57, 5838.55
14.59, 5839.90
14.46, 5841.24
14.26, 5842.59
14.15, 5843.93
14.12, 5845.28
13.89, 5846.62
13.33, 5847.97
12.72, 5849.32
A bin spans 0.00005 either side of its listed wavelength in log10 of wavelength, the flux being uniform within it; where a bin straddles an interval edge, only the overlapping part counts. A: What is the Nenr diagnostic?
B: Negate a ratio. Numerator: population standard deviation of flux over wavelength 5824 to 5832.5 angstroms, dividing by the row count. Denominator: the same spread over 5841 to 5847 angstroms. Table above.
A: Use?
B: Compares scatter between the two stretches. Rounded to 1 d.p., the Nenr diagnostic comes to -1.2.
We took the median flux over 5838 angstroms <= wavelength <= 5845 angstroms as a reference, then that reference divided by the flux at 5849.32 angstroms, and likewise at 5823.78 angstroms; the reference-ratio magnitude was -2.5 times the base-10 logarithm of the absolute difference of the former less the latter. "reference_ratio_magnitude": 3.11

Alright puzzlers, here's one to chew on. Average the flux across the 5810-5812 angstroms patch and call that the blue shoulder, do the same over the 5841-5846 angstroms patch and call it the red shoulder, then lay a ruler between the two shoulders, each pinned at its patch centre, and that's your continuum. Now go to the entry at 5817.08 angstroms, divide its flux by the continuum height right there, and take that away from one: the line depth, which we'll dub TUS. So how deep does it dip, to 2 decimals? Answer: -0.10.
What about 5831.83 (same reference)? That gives -0.06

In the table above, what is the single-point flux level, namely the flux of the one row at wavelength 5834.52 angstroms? 14.37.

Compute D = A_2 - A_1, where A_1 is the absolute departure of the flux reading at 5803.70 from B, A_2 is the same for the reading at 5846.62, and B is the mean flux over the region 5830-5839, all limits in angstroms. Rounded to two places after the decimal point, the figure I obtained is -0.19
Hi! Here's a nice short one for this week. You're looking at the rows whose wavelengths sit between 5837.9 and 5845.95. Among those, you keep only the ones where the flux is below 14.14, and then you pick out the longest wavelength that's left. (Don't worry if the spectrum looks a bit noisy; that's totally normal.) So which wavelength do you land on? 5845.28 angstroms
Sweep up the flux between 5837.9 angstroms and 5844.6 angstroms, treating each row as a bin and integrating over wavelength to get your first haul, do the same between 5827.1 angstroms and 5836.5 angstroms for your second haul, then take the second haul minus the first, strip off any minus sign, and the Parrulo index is 40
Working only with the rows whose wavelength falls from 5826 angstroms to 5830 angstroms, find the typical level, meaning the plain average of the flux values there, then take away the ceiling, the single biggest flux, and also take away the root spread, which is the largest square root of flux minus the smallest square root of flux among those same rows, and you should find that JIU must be -0.12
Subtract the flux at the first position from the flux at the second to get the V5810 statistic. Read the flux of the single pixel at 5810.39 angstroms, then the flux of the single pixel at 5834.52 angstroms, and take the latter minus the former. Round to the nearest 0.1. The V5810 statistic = 1.2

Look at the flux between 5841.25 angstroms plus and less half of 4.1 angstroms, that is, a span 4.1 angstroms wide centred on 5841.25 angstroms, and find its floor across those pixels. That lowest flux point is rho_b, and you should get 14.26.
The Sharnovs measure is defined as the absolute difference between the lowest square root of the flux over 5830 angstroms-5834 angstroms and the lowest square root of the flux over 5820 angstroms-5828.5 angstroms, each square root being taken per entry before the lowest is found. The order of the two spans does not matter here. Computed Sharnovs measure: 0.20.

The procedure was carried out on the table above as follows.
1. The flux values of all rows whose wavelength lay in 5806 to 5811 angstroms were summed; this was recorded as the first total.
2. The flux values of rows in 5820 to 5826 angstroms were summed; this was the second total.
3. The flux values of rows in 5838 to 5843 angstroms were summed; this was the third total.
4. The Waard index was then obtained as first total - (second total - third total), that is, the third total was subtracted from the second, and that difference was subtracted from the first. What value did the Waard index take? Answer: 59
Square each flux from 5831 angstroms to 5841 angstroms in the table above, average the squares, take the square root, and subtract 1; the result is 13.5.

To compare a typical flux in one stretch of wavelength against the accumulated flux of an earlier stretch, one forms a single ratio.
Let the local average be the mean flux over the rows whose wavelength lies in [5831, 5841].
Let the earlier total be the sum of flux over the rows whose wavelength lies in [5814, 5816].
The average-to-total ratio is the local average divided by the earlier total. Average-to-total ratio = 0.51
